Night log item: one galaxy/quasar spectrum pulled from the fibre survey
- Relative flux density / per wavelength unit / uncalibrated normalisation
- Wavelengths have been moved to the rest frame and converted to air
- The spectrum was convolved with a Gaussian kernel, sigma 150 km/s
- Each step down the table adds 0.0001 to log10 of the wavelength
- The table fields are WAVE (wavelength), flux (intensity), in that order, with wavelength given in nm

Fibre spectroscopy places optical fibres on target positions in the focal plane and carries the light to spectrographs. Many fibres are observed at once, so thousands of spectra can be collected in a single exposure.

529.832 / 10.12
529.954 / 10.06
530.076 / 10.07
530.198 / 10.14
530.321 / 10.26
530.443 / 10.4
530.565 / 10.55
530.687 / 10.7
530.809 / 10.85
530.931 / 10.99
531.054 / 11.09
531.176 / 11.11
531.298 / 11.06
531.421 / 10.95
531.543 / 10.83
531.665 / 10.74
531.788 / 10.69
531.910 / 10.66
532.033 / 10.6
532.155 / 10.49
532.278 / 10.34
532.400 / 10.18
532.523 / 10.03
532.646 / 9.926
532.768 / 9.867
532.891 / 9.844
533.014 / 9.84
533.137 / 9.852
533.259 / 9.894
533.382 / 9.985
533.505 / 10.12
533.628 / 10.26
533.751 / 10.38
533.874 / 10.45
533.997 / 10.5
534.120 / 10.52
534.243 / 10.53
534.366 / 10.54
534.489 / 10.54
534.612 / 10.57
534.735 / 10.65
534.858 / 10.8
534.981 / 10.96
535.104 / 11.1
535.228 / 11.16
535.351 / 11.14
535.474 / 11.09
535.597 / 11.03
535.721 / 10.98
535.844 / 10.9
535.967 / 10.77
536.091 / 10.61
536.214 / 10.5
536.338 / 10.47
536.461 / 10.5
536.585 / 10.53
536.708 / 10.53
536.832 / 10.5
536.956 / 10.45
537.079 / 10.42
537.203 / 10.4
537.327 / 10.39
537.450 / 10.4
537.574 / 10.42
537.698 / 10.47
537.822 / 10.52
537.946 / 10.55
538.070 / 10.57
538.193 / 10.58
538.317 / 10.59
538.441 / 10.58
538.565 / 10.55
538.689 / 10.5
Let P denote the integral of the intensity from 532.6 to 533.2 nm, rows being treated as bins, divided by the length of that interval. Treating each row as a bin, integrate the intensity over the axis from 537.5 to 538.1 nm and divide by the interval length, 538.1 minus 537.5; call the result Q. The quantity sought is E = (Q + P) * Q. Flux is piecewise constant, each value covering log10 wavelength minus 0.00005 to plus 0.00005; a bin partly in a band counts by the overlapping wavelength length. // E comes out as 213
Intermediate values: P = 9.9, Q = 10.5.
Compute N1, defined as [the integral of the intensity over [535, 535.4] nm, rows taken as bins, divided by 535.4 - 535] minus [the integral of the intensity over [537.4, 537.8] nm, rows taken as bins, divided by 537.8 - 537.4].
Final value 0.68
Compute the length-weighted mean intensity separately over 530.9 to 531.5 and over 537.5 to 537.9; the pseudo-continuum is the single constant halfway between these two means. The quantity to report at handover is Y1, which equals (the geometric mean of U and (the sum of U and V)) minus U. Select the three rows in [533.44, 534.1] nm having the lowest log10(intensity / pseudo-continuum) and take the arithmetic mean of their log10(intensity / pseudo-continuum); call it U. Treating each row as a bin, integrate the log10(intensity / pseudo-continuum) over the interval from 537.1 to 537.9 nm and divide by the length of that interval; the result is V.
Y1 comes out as 0.046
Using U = -0.0202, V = -0.013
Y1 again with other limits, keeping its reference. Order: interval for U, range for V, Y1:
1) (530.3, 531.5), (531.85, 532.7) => 0.035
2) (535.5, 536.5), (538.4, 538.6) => 0.024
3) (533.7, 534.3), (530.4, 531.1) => 0.024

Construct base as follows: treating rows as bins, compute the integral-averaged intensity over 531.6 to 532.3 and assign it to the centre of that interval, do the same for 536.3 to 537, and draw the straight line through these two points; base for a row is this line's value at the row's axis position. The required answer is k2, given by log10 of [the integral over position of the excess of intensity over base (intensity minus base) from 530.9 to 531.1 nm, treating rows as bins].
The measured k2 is -1.1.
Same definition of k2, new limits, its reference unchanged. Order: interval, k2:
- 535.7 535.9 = -1.1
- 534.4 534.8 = -1.8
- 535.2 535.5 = -0.7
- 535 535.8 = -0.4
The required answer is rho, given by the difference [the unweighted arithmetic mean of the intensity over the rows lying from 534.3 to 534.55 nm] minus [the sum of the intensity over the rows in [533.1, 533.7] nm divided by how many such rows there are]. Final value 0.5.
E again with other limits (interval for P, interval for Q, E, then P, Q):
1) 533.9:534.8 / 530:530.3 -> 208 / 10.6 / 10.1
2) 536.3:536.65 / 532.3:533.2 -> 204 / 10.5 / 10.0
